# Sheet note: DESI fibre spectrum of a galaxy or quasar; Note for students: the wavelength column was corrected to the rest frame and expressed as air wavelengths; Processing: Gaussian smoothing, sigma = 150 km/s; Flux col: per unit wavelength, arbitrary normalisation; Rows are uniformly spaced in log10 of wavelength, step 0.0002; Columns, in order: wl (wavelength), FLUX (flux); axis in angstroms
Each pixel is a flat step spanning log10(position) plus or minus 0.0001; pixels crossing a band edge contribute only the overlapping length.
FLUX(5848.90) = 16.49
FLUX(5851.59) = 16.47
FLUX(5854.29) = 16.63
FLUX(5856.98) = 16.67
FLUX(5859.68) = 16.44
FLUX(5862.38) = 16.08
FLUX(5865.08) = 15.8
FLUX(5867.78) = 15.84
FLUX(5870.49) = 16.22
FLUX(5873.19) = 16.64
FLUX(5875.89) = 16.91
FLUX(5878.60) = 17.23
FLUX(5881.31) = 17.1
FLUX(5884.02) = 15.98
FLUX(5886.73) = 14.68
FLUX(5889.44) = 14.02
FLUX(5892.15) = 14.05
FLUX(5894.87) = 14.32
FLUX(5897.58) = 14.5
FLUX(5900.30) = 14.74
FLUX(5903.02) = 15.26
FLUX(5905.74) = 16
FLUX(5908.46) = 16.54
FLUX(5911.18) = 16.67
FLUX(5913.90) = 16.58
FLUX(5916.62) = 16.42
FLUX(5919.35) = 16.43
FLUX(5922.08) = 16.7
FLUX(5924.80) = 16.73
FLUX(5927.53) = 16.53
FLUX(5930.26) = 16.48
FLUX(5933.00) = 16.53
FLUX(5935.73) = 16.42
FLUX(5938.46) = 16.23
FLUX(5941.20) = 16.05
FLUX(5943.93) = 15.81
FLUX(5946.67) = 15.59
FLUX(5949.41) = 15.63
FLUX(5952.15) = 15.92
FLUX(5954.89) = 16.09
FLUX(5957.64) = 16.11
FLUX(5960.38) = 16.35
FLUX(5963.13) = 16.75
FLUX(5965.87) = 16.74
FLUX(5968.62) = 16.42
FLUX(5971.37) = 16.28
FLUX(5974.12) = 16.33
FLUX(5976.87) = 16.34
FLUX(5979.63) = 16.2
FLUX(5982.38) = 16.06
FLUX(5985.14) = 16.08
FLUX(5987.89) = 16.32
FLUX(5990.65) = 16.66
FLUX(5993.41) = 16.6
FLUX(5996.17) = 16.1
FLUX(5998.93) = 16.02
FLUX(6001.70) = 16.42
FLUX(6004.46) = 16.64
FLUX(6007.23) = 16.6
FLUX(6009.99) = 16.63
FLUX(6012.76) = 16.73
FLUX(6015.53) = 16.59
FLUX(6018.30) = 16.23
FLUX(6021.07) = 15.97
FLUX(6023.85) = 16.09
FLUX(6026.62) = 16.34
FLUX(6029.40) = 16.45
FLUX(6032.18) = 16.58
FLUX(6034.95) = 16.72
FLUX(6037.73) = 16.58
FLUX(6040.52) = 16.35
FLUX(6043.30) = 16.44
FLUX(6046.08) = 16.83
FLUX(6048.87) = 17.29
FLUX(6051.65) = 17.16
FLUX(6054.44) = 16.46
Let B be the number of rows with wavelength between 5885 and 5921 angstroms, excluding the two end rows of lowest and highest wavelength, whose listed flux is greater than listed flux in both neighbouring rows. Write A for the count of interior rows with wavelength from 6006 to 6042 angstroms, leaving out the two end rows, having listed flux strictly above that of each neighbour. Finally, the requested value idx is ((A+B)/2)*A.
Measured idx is 3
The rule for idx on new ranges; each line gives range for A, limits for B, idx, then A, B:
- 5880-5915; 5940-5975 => 1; 1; 1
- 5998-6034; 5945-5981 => 4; 2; 2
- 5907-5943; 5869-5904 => 6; 3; 1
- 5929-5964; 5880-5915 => 1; 1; 1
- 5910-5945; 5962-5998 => 4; 2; 2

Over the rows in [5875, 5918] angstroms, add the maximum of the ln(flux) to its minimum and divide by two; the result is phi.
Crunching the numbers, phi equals 2.74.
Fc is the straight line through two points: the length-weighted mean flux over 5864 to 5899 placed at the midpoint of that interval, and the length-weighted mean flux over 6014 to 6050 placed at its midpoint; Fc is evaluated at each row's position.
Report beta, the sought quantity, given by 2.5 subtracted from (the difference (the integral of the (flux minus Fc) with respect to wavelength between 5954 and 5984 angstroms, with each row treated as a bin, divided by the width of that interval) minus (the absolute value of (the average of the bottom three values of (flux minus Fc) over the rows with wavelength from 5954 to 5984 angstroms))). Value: -2.3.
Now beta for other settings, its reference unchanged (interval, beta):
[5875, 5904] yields -4.4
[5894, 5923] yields -3.6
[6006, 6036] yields -2.8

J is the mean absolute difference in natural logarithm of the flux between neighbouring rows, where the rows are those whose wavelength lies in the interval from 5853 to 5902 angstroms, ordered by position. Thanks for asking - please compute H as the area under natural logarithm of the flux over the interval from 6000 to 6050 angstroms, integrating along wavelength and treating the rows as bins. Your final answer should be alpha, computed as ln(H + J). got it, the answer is 4.94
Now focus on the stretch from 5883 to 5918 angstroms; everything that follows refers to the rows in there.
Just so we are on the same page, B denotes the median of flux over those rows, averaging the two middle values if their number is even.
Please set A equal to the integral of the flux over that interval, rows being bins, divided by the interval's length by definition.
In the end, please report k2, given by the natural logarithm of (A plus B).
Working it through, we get 3.42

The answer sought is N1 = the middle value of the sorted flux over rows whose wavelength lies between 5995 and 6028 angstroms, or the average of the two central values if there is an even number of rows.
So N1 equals 16.4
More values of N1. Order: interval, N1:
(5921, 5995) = 16.3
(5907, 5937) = 16.5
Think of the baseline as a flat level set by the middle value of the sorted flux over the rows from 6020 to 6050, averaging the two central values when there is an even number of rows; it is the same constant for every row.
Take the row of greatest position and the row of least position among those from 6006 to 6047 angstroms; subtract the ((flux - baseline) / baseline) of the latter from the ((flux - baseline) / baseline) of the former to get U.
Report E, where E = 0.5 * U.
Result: 0.007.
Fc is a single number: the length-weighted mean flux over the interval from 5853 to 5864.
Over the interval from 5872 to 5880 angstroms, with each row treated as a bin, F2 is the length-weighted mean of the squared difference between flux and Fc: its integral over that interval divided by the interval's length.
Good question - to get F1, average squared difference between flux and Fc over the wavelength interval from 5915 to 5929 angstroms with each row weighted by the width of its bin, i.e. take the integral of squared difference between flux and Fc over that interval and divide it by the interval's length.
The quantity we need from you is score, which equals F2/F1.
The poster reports 9.7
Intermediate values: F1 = 0.03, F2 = 0.30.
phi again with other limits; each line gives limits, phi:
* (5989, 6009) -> 2.79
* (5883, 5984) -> 2.73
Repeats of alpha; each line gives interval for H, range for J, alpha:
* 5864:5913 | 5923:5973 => 4.90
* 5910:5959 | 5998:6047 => 4.92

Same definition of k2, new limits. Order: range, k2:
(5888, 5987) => 3.47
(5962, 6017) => 3.49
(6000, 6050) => 3.50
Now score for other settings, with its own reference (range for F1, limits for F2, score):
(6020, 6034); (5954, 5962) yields 1.1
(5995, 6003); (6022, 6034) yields 0.5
